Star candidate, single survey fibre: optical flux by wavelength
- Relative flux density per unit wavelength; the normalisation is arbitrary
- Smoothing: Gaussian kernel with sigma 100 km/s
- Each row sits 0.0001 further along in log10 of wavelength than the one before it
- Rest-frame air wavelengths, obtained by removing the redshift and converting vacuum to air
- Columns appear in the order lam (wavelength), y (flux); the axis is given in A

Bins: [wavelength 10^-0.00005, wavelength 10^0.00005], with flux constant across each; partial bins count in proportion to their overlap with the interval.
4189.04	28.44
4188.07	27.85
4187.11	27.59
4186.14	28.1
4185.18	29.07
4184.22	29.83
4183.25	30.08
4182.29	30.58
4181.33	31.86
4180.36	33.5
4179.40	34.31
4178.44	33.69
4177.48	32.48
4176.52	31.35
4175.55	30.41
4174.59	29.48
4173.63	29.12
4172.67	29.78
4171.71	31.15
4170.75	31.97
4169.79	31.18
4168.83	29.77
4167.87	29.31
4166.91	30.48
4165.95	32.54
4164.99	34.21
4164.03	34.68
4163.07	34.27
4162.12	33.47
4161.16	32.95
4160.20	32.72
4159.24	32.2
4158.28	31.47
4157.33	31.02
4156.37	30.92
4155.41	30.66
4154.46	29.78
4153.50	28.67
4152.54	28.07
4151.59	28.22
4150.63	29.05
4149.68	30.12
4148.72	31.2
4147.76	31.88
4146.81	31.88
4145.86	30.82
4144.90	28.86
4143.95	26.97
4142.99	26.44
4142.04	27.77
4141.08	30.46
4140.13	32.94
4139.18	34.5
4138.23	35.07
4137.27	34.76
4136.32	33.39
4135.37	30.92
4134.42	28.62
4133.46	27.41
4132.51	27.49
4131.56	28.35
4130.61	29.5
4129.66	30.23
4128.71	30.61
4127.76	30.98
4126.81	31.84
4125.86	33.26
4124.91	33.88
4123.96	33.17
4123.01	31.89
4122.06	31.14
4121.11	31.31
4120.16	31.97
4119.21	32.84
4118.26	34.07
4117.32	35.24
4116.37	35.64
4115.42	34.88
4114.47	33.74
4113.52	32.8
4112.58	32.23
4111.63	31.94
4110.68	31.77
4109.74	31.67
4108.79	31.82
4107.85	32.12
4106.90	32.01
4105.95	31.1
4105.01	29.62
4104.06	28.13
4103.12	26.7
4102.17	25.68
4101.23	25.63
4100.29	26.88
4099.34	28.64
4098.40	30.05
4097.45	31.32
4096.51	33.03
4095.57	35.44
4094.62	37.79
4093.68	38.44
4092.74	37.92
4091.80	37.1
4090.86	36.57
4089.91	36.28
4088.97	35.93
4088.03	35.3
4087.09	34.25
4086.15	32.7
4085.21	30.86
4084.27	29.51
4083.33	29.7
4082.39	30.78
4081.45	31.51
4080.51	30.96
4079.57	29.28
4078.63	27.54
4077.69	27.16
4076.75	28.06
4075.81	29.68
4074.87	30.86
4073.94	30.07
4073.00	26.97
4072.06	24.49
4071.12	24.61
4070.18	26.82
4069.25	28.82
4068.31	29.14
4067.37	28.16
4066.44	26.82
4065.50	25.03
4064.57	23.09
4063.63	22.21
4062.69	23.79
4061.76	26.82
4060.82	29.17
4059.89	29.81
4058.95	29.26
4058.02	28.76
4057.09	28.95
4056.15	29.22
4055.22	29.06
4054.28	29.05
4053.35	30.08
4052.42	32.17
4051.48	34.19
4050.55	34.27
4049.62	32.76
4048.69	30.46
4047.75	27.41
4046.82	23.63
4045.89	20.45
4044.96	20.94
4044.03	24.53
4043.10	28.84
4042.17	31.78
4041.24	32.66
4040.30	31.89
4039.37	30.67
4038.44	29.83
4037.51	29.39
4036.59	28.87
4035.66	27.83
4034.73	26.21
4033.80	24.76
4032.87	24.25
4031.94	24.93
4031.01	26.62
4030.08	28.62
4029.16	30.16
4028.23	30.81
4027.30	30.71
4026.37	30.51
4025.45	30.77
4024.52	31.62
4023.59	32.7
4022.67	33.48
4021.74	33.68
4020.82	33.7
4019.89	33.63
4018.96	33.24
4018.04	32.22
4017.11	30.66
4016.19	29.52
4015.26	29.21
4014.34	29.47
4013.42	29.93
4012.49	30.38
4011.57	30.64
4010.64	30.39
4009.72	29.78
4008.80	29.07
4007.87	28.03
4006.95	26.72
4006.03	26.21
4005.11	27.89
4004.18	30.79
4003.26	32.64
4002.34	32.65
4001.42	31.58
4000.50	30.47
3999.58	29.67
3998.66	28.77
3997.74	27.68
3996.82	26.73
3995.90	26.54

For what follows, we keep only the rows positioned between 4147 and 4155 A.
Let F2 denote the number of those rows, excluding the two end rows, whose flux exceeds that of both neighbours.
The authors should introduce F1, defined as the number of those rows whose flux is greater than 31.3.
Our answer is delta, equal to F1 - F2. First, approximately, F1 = 1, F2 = 0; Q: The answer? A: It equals 1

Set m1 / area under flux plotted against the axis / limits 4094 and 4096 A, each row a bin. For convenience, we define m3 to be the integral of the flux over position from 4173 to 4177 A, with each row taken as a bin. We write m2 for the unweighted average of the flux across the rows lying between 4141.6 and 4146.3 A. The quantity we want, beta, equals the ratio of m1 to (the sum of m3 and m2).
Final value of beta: 0.49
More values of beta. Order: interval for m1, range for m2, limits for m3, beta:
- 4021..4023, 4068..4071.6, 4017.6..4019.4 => 0.78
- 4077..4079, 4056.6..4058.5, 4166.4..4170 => 0.40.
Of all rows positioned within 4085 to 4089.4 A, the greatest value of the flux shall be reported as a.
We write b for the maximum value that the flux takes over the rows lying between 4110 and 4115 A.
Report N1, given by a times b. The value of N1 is 1212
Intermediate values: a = 35.93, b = 33.74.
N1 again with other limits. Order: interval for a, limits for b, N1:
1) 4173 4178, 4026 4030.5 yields 1001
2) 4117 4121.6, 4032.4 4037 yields 1017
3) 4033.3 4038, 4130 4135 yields 867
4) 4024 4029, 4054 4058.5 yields 924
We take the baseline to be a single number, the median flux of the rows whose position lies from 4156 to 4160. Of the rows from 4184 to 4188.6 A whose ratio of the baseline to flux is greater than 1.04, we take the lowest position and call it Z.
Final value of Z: 4184.22 A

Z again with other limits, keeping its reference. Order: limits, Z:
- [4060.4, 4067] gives 4060.82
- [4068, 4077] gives 4068.31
